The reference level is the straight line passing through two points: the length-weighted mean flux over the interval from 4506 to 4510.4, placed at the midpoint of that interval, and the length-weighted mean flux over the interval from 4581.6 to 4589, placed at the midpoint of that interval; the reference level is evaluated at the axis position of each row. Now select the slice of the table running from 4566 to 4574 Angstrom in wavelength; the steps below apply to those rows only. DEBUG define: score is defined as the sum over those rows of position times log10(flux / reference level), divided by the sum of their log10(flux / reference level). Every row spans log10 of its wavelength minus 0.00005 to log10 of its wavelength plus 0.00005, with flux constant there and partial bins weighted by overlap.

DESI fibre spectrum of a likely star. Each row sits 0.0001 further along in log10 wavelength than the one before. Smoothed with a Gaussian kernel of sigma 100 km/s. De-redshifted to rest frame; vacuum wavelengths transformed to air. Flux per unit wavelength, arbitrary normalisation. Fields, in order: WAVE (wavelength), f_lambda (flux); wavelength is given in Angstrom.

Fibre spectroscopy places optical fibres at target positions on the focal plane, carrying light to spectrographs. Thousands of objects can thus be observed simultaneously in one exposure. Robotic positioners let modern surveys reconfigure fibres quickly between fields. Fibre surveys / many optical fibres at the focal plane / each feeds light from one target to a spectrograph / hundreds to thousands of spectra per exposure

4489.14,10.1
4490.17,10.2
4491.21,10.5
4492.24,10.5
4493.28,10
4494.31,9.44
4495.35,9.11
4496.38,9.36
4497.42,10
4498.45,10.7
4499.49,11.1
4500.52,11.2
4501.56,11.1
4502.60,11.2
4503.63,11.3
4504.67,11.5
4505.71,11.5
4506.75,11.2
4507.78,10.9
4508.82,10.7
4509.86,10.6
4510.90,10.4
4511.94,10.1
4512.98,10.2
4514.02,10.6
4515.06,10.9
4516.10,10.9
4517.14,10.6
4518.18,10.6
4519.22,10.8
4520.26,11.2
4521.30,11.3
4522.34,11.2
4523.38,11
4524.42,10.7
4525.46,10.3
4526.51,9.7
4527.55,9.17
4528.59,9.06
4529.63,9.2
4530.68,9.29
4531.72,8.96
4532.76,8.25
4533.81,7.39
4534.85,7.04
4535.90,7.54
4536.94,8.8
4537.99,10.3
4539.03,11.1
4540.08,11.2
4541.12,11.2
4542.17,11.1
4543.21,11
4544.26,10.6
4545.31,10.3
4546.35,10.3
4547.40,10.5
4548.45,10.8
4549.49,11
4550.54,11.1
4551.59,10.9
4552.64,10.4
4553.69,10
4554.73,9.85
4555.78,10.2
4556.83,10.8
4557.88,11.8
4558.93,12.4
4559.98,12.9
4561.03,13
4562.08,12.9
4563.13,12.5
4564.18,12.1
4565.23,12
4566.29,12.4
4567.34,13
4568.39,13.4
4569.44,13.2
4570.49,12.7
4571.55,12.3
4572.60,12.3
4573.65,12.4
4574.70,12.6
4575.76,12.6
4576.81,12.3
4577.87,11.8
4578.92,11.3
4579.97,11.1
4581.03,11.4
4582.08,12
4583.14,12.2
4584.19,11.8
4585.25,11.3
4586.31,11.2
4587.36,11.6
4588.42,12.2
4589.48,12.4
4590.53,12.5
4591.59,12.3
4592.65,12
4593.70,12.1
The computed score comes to 4569.5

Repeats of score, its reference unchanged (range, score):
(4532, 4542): 4535.0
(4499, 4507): 4503.5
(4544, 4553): 4548.0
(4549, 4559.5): 4553.0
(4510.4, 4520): 4514.0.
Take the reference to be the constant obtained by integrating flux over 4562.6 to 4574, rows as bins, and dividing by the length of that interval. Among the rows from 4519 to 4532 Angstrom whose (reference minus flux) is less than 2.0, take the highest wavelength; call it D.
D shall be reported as 4524.42 Angstrom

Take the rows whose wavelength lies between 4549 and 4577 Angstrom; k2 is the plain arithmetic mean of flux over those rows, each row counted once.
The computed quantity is 12.0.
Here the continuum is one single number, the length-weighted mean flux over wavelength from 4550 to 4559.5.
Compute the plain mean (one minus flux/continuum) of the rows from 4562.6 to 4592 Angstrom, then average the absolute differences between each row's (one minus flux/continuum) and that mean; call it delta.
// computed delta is 0.042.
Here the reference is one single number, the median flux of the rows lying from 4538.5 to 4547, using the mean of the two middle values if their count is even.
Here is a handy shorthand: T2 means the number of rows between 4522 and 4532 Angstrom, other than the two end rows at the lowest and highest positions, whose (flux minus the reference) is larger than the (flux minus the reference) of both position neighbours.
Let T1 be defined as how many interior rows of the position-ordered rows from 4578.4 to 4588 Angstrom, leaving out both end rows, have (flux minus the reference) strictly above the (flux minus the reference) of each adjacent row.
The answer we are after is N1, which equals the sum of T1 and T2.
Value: 2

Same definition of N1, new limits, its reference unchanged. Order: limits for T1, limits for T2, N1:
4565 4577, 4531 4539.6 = 1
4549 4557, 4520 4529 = 2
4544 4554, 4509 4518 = 1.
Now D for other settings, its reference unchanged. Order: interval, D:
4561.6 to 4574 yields 4573.65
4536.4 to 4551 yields 4550.54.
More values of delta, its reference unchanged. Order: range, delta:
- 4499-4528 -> 0.038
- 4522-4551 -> 0.098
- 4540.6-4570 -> 0.091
